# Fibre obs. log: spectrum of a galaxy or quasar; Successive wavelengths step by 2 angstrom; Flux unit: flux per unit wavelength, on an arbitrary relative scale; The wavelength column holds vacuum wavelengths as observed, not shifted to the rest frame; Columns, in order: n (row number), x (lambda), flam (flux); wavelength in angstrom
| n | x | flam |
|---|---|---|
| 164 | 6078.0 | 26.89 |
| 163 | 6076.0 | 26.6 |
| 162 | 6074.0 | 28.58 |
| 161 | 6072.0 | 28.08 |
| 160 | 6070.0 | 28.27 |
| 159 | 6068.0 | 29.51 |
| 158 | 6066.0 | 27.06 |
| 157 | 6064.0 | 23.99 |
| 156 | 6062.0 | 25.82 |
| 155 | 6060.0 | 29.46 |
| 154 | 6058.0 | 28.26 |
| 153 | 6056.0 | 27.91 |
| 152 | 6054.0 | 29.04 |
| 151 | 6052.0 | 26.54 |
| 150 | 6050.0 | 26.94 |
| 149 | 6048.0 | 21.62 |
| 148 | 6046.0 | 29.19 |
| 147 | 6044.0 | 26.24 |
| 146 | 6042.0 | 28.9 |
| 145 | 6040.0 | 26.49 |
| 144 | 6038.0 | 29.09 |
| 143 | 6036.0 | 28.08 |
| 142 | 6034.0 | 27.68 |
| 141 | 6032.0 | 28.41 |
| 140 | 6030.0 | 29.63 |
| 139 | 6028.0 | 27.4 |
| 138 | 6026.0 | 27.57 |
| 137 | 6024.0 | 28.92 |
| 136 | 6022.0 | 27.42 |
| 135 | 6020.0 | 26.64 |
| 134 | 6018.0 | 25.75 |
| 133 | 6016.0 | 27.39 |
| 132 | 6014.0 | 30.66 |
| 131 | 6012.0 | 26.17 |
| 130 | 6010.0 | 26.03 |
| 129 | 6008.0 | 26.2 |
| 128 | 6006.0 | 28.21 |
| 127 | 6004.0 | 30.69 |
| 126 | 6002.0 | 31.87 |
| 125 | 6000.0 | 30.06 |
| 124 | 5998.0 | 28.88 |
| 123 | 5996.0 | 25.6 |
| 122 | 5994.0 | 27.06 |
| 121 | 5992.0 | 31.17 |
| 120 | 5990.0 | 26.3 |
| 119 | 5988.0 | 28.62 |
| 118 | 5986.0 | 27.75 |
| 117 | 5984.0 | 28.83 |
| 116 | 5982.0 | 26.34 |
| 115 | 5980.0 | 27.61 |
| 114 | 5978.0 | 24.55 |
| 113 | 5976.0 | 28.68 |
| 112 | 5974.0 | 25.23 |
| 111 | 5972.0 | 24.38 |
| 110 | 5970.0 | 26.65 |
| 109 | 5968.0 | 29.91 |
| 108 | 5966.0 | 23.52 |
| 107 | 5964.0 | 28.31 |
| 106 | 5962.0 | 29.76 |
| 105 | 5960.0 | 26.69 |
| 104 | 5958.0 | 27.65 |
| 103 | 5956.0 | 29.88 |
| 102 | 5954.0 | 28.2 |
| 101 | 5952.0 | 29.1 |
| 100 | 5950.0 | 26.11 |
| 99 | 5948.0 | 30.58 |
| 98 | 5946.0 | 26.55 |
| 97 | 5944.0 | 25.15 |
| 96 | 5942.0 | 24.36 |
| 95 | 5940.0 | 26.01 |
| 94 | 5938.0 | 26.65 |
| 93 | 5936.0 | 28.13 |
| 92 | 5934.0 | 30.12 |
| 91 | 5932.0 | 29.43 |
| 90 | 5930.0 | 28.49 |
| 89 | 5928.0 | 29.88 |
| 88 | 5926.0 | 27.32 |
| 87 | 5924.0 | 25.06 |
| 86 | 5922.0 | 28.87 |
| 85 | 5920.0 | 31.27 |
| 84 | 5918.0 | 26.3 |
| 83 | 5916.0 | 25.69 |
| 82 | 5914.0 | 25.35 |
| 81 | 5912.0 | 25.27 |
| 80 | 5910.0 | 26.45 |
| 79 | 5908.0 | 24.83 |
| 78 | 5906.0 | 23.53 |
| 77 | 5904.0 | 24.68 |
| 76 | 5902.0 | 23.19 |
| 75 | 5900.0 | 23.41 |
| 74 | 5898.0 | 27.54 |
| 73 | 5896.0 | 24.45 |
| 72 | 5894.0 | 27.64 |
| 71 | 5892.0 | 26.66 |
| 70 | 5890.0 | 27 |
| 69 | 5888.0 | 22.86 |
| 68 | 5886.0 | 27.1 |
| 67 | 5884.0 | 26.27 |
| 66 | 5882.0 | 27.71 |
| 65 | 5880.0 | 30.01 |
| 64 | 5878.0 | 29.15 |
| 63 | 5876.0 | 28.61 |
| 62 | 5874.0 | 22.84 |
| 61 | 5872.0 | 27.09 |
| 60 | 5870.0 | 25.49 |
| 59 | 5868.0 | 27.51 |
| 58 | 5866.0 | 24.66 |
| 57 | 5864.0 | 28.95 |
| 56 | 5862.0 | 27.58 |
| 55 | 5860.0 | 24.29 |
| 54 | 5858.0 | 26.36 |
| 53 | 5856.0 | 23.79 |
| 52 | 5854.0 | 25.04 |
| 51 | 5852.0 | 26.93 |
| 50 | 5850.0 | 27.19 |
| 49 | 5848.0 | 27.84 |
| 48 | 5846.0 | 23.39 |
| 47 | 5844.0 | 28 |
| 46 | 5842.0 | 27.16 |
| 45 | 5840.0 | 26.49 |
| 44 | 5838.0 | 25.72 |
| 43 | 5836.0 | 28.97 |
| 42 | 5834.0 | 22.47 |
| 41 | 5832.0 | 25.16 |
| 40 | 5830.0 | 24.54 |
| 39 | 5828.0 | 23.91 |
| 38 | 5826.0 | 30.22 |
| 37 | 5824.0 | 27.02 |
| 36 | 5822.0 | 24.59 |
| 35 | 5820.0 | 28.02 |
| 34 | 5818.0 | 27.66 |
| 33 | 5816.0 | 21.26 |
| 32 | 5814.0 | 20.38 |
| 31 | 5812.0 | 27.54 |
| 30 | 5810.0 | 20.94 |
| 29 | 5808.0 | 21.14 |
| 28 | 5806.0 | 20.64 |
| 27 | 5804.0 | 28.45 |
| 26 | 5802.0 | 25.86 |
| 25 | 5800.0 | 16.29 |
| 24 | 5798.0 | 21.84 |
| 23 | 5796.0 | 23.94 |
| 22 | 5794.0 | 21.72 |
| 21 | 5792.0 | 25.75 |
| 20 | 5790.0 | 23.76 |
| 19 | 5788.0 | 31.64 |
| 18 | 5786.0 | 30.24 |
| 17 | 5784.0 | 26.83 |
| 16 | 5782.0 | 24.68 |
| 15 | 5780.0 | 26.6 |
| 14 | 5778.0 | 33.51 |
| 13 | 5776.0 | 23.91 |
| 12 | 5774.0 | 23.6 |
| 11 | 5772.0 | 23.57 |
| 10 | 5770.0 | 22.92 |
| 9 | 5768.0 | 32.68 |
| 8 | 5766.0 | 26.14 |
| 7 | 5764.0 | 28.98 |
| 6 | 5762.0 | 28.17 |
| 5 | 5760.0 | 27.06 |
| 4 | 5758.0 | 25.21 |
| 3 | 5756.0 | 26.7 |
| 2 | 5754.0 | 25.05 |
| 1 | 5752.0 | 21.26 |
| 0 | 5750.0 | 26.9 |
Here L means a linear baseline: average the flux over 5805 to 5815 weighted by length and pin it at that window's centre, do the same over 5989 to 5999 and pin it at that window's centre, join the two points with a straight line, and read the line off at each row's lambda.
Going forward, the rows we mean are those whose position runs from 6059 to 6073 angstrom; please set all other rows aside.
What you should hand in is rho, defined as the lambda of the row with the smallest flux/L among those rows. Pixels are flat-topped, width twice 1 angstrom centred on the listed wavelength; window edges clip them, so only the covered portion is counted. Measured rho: 6064.0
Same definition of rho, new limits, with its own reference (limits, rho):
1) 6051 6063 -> 6062.0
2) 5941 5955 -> 5942.0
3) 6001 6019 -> 6018.0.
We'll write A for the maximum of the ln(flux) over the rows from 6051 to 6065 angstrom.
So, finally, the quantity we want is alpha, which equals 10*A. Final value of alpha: 33.83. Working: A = 3.38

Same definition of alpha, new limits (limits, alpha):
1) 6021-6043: 33.89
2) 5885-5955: 34.43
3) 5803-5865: 34.09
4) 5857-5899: 34.02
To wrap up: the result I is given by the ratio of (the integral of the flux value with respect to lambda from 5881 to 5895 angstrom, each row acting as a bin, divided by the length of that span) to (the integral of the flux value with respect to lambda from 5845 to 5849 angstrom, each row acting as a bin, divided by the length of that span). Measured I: 1.03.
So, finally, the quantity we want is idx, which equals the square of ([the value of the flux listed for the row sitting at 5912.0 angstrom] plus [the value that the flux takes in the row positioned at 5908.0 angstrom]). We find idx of 2510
